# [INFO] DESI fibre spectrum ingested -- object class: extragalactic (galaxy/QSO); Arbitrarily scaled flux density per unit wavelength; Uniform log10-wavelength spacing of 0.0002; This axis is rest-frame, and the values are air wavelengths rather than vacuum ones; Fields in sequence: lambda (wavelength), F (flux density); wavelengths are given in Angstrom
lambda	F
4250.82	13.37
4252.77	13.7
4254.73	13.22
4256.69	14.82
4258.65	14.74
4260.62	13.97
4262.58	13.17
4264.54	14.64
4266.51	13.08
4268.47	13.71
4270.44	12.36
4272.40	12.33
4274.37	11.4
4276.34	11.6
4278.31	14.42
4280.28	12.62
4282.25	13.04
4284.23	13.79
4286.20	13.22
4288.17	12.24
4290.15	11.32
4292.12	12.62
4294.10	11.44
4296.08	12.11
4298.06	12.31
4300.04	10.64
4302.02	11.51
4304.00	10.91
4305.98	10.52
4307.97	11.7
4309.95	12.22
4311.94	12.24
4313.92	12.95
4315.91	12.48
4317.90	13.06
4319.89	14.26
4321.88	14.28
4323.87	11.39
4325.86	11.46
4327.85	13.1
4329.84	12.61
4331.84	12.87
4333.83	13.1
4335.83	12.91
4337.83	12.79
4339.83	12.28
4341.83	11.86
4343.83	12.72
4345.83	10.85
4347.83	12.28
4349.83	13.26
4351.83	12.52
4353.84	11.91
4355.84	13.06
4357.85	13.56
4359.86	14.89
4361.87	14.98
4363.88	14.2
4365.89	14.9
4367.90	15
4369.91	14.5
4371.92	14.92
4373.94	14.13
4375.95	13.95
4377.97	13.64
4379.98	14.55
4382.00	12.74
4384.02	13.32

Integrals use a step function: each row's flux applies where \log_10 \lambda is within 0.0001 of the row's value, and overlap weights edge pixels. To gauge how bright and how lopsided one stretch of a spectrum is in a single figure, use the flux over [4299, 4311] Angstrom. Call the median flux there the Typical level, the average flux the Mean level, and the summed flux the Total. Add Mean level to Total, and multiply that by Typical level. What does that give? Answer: 883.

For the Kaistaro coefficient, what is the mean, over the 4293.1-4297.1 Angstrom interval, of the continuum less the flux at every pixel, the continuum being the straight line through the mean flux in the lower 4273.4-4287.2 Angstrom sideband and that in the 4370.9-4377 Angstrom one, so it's 1.3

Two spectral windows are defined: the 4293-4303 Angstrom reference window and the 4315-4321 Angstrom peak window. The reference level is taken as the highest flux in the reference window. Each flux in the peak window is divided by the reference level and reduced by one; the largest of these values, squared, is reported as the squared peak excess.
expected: 0.025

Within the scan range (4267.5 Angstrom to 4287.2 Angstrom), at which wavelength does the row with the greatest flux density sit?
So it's 4278.31 Angstrom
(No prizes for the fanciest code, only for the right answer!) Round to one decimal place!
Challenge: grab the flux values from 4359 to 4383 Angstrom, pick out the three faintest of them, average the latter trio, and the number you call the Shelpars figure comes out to 13.4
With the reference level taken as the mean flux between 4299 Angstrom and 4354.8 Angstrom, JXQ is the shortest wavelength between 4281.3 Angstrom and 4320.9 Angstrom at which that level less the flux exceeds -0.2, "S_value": 4288.17 Angstrom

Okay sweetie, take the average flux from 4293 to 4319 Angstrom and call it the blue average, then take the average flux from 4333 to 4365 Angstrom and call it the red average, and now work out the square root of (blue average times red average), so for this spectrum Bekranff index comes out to 12.4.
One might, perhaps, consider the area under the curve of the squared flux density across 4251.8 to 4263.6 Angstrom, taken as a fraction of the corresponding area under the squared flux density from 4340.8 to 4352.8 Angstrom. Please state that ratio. 1.3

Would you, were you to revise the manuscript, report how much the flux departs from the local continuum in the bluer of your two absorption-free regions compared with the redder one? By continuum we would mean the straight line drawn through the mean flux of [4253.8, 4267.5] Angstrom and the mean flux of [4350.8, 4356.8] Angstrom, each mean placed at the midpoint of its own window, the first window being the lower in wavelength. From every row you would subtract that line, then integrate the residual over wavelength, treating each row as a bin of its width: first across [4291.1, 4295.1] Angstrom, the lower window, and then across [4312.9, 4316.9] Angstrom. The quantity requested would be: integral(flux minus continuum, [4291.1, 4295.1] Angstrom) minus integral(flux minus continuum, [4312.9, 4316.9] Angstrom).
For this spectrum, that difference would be -4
